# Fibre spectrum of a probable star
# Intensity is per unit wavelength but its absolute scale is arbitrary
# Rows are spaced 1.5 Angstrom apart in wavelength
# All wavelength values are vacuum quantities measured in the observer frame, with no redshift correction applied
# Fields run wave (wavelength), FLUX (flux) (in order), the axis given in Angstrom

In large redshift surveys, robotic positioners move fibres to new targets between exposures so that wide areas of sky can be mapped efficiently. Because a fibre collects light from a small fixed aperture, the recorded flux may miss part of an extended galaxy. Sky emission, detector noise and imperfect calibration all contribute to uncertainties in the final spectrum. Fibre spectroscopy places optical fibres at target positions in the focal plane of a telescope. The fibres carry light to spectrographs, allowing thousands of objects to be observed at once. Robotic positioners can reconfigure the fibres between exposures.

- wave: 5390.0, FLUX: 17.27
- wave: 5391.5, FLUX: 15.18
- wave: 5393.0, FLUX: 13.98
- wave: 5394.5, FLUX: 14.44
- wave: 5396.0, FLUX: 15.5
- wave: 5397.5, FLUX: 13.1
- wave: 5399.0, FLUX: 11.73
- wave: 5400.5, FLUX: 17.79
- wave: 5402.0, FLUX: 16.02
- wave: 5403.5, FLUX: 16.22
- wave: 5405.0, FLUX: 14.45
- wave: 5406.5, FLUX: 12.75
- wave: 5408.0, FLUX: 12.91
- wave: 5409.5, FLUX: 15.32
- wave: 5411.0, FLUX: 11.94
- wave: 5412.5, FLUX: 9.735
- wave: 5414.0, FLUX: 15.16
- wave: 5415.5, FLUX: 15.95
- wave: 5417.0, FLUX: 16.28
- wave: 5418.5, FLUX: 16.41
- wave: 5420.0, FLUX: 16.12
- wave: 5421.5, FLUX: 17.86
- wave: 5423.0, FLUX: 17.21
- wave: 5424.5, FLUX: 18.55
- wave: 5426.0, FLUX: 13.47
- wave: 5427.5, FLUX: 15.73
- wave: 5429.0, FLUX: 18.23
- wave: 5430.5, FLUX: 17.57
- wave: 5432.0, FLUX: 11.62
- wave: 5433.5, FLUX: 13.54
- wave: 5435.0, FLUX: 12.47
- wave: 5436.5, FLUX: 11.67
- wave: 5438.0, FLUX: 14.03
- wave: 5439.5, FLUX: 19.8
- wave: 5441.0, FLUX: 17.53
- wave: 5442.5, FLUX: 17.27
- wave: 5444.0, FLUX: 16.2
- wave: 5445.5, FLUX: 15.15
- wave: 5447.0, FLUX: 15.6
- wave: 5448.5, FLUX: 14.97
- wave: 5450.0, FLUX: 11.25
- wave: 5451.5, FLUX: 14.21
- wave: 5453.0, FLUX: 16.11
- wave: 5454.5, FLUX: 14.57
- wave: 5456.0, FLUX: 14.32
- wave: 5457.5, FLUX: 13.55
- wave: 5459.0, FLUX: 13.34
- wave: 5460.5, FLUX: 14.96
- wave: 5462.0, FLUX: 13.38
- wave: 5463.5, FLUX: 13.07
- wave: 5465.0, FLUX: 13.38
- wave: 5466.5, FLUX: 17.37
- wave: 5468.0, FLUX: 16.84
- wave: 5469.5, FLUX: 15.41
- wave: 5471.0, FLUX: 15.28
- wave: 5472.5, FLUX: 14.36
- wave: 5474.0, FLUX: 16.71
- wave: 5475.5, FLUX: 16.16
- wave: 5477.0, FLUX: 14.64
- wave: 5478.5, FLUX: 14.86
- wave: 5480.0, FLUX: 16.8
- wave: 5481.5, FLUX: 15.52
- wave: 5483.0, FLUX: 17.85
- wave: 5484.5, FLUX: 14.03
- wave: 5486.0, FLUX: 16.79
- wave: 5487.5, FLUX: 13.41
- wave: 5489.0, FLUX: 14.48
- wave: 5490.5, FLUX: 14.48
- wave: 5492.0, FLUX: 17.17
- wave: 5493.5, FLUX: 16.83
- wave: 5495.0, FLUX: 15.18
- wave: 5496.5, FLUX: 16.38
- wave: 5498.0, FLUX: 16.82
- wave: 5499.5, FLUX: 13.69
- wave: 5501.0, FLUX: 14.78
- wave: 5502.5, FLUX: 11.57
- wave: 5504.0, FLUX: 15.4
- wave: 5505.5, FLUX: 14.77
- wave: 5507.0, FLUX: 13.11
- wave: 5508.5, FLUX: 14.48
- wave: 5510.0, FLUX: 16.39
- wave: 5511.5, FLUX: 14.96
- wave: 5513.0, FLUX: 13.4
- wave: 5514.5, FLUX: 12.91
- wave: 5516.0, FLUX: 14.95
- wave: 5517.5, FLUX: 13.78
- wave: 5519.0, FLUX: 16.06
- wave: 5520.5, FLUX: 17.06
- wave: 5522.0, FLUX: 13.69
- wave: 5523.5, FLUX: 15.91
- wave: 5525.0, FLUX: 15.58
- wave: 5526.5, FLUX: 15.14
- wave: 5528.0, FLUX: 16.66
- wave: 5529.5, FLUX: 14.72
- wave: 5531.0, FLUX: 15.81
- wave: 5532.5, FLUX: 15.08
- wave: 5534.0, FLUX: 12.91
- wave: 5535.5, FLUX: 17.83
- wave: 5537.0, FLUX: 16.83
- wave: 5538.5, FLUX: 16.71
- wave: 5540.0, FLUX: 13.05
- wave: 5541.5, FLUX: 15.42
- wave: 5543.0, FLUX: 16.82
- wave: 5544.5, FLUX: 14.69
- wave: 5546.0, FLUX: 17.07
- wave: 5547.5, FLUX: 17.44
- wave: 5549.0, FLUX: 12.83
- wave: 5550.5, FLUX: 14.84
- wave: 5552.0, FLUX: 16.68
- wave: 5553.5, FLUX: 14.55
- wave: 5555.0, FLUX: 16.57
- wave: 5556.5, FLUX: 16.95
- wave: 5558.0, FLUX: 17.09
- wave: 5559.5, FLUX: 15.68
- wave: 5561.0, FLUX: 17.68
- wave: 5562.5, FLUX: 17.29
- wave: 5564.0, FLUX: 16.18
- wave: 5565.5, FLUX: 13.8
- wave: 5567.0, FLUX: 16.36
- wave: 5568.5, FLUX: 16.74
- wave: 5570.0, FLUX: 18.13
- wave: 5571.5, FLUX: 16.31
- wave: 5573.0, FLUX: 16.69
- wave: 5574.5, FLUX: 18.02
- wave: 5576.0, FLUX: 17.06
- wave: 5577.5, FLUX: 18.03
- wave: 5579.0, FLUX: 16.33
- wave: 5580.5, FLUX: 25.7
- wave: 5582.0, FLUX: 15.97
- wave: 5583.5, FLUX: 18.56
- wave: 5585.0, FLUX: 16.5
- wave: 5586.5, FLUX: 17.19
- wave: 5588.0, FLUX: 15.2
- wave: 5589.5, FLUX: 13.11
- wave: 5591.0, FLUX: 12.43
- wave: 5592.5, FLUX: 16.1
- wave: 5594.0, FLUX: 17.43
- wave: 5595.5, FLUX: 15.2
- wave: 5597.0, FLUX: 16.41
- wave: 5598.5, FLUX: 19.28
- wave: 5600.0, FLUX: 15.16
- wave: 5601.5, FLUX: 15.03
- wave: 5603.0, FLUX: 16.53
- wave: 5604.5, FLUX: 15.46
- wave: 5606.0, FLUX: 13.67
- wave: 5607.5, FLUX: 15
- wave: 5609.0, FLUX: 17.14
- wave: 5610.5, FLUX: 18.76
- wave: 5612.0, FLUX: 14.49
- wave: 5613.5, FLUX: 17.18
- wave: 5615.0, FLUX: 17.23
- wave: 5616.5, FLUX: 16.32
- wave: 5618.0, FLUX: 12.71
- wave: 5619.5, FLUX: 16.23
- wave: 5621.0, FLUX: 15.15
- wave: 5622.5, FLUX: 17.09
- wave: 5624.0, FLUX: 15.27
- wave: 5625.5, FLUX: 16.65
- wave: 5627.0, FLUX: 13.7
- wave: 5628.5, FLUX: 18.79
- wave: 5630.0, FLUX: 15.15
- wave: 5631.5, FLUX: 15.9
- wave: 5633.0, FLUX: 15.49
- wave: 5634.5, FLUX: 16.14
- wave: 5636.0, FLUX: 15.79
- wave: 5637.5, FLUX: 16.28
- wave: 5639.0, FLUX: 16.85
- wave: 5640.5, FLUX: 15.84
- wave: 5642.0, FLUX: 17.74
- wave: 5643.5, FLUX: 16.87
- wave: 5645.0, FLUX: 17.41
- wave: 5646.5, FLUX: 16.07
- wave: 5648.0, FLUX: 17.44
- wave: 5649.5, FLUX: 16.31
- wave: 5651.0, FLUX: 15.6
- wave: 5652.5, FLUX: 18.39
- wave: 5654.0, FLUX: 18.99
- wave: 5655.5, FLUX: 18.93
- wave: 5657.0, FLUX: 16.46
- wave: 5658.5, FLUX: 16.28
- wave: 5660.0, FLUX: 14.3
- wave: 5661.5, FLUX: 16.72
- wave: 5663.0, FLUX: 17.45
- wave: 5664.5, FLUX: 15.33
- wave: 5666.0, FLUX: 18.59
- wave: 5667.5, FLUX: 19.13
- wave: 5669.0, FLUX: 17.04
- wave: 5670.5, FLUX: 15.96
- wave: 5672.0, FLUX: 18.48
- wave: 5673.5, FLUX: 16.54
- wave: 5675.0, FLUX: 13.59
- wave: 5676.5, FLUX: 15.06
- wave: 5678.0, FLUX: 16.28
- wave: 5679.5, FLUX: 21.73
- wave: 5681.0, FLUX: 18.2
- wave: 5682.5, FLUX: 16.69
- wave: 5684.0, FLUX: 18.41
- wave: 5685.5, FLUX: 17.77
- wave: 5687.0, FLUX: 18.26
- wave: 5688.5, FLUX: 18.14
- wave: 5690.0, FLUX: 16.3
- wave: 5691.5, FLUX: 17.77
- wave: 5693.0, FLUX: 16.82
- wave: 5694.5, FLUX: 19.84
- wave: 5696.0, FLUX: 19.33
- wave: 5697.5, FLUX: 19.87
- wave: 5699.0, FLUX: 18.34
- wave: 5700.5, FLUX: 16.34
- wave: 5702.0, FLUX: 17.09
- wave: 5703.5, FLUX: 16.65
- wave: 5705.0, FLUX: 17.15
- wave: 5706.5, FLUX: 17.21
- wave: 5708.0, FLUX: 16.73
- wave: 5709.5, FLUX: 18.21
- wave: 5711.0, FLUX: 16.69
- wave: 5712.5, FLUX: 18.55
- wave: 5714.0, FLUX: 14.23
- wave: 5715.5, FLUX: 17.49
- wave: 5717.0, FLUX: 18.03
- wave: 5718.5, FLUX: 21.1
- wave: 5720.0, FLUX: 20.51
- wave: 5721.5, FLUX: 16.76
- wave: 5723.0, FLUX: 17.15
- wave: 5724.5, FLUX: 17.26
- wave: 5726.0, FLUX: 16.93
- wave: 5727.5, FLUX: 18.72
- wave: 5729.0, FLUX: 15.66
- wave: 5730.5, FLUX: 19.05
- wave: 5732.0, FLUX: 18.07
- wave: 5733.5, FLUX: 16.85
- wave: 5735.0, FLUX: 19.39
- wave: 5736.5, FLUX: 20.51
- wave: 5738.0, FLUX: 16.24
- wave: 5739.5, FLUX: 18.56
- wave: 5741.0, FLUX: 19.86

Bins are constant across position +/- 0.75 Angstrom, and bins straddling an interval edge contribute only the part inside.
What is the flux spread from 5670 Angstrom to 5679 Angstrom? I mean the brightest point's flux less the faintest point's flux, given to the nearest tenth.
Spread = 4.9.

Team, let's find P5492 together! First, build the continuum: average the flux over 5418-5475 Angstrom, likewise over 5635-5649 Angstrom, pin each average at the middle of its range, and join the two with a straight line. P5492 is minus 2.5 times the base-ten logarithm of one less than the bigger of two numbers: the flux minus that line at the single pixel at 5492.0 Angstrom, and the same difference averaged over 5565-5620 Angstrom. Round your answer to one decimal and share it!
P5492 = 0.6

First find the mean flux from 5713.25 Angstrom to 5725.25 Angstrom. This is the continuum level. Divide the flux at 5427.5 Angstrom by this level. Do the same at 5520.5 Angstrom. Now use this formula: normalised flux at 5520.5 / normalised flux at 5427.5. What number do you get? 1.08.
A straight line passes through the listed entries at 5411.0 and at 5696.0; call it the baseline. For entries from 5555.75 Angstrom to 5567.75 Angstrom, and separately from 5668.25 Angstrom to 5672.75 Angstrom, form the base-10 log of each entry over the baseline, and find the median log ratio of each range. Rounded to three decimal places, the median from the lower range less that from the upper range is 0.060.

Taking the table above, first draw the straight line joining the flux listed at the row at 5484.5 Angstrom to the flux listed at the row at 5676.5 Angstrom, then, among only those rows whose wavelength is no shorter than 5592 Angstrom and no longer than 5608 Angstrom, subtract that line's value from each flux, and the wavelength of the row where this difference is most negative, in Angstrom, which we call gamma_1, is 5606.0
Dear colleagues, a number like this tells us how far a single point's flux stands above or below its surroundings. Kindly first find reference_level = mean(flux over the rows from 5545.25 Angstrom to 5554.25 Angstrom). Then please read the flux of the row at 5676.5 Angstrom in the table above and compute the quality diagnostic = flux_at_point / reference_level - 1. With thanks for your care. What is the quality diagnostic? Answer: -0.03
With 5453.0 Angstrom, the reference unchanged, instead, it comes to 0.03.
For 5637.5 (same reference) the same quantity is 0.05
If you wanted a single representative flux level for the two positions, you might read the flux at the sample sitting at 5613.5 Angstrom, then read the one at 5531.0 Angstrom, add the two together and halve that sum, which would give 16.5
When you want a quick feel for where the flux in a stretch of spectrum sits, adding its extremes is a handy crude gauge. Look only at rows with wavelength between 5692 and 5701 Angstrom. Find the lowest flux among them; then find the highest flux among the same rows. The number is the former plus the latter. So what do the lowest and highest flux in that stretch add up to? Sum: 36.2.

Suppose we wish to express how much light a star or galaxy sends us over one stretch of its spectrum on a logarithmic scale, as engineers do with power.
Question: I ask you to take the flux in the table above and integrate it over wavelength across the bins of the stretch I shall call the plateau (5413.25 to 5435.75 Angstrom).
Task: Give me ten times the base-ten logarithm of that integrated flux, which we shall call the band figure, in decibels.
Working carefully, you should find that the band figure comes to 25.5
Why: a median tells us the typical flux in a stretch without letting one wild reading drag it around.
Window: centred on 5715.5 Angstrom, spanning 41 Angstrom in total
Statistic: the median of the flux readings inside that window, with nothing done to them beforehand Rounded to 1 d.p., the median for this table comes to 17.3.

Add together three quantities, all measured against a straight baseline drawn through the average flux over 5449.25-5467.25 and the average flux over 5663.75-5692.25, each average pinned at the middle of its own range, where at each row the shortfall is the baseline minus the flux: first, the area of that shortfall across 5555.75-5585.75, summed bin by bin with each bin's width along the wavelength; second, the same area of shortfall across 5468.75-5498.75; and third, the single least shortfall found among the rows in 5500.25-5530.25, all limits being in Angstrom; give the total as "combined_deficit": -81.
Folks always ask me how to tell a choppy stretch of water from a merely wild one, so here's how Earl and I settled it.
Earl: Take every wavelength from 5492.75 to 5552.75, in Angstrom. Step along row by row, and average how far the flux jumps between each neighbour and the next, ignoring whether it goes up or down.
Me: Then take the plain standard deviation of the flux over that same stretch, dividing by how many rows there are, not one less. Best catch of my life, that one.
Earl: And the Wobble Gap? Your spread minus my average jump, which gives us -0.31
